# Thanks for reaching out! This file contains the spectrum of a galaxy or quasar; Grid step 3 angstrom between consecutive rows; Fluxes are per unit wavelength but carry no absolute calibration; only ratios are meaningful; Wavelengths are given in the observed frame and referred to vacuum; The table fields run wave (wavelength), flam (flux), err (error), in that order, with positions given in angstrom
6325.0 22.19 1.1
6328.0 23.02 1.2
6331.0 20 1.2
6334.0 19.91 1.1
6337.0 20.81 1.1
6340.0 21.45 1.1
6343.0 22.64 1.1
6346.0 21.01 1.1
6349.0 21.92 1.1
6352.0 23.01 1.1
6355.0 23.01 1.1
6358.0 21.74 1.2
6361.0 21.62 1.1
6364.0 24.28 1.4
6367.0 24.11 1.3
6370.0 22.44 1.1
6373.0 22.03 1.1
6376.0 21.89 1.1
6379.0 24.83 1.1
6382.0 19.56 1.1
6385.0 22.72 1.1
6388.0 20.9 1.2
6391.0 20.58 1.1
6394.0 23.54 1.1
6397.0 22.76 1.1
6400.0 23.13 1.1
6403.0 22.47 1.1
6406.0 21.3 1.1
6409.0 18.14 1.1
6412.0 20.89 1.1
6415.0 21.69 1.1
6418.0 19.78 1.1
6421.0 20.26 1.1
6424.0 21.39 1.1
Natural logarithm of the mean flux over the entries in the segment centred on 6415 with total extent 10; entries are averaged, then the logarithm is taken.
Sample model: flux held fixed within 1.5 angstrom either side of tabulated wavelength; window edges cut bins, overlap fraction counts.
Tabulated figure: 3.03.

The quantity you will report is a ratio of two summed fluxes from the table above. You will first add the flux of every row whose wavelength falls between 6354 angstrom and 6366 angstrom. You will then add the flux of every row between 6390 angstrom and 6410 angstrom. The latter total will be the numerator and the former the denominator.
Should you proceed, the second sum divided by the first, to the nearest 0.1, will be 1.7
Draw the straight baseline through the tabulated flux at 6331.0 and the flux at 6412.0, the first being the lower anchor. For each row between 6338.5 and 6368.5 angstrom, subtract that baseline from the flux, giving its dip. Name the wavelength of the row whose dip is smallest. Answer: 6346.0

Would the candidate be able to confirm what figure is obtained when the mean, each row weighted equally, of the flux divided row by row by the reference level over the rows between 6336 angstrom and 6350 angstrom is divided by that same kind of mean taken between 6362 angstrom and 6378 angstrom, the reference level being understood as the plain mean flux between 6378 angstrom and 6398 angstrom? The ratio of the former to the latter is 0.94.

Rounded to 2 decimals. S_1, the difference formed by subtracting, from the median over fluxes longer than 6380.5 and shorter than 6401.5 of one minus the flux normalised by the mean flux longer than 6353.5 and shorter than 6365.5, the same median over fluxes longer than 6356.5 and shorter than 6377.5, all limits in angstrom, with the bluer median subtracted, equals -0.03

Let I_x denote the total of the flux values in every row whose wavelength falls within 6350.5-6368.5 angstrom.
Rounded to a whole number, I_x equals 138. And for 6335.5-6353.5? 131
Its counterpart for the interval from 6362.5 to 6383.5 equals 159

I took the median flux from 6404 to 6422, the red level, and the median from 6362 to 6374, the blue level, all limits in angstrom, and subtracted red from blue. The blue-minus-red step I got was 2.7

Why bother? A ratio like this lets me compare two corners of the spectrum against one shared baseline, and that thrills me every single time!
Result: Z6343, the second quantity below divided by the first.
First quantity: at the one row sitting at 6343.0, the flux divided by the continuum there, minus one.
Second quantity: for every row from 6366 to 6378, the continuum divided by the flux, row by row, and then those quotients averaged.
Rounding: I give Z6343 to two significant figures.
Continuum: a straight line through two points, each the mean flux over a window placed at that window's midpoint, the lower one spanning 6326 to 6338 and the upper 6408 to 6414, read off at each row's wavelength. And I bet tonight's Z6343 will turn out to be 10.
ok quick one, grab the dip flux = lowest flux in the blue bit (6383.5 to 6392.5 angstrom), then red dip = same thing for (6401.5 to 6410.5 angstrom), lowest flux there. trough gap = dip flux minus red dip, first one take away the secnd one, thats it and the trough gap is 2.4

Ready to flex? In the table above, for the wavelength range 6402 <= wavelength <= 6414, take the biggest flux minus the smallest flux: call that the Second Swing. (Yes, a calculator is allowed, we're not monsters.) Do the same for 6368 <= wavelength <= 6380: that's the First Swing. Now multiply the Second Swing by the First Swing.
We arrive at 13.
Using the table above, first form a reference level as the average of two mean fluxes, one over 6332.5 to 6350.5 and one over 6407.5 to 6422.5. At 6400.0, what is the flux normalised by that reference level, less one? 0.12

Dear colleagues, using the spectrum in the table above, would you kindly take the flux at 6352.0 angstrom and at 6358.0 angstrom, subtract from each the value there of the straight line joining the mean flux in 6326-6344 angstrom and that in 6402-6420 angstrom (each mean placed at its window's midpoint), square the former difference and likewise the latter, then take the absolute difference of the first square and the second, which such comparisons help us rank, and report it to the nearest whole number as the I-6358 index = 3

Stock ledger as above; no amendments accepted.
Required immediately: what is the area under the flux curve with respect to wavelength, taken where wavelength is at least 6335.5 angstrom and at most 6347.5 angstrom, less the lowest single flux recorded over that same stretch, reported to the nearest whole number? 237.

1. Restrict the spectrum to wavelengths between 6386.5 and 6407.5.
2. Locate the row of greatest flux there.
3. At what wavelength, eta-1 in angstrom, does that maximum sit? 6394.0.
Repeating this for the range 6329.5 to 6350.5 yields 6343.0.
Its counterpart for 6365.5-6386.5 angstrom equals 6379.0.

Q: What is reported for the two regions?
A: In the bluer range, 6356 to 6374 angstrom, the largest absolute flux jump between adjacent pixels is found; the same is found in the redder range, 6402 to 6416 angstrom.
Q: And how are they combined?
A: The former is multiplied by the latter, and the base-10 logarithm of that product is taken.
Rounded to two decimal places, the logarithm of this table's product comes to 0.92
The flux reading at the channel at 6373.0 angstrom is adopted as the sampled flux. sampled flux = 22.03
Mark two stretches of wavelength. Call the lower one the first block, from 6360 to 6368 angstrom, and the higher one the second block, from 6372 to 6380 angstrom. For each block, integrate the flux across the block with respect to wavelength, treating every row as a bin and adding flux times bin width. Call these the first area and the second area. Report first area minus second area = 4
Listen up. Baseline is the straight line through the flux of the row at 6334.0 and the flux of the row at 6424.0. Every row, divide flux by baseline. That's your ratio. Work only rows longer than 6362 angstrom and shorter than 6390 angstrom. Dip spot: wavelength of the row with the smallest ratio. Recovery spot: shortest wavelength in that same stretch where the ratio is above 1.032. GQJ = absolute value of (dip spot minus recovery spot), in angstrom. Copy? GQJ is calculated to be 18 angstrom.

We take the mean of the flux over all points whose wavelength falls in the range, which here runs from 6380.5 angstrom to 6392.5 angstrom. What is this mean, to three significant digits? 20.9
